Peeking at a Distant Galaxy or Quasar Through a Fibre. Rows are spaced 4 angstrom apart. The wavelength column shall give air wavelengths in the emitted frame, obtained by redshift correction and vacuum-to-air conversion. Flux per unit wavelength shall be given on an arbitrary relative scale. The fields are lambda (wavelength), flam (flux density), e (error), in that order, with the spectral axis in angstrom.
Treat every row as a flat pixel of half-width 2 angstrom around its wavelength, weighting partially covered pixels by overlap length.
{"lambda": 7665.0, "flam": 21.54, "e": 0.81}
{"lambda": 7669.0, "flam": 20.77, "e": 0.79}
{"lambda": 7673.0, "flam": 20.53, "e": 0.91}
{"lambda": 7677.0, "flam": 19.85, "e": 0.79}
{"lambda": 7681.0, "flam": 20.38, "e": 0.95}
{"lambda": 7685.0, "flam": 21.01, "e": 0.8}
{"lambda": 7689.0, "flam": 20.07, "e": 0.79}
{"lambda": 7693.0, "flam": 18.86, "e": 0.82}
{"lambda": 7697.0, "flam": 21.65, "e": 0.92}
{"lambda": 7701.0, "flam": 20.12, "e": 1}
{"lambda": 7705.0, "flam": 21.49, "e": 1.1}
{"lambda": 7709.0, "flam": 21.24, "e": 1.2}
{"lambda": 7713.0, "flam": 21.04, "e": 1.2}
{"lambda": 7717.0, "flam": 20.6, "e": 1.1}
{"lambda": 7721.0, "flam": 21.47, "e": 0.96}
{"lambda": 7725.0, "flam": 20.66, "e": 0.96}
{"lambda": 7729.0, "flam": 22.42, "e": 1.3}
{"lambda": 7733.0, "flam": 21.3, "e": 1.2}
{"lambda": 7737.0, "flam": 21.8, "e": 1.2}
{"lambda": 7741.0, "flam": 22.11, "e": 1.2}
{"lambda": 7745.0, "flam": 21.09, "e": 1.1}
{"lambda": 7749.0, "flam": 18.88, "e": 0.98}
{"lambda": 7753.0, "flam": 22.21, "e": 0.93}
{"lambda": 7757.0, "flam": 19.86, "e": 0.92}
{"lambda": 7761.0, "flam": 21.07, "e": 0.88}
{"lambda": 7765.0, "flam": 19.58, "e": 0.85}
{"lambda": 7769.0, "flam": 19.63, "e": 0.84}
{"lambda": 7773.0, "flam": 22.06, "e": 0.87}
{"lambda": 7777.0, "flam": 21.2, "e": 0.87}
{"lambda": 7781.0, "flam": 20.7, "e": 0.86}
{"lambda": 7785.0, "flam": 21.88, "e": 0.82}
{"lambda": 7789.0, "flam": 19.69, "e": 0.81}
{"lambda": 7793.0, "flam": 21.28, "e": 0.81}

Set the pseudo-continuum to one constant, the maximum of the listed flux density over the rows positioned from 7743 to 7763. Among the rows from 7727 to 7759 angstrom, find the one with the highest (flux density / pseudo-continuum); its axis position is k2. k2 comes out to 7729.0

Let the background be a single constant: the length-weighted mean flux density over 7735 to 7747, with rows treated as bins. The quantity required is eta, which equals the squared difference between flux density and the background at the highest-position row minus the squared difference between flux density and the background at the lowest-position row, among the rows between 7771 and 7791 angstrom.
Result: 3.8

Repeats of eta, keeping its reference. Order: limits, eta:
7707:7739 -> -0.2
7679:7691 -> 0.9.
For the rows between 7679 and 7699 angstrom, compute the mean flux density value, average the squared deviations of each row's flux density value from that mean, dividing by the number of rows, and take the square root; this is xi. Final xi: 0.9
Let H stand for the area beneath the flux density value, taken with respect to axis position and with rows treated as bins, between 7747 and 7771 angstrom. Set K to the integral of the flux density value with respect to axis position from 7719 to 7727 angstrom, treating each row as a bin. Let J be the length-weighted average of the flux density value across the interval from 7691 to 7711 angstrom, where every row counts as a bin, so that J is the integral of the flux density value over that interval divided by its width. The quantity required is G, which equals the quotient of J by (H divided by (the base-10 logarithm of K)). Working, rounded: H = 485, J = 20.7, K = 169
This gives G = 0.09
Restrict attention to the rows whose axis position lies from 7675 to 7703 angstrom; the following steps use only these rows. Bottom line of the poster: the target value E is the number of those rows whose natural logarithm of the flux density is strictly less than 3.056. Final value 6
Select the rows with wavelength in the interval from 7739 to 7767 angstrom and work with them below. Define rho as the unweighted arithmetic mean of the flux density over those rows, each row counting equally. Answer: 20.7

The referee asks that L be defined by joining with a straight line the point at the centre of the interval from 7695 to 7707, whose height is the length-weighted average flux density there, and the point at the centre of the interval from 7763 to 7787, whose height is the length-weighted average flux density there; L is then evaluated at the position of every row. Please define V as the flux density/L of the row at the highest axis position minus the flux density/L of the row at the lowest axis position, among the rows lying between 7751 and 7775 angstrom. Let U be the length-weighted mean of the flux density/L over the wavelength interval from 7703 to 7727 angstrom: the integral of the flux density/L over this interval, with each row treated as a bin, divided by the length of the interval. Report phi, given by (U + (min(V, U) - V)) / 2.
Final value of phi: 0.501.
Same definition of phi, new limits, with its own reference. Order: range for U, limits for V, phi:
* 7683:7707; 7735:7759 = 0.486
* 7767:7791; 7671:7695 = 0.501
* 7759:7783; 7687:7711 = 0.496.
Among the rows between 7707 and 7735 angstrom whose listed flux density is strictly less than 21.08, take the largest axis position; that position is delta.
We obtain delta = 7725.0 angstrom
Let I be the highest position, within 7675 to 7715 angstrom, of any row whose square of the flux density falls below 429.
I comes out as 7701.0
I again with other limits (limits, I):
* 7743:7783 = 7781.0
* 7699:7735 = 7725.0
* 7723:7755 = 7749.0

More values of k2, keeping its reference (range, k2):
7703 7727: 7705.0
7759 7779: 7773.0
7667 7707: 7697.0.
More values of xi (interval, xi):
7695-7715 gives 0.5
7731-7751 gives 1.1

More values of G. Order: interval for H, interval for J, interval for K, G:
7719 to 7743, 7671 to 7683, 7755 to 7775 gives 0.10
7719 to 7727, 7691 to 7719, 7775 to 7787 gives 0.30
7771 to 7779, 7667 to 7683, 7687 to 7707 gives 0.31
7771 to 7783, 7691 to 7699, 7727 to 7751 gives 0.21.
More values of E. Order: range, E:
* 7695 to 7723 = 4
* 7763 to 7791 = 5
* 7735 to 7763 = 4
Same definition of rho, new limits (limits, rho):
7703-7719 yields 21.1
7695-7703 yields 20.9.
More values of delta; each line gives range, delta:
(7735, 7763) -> 7761.0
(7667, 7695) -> 7693.0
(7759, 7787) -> 7781.0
